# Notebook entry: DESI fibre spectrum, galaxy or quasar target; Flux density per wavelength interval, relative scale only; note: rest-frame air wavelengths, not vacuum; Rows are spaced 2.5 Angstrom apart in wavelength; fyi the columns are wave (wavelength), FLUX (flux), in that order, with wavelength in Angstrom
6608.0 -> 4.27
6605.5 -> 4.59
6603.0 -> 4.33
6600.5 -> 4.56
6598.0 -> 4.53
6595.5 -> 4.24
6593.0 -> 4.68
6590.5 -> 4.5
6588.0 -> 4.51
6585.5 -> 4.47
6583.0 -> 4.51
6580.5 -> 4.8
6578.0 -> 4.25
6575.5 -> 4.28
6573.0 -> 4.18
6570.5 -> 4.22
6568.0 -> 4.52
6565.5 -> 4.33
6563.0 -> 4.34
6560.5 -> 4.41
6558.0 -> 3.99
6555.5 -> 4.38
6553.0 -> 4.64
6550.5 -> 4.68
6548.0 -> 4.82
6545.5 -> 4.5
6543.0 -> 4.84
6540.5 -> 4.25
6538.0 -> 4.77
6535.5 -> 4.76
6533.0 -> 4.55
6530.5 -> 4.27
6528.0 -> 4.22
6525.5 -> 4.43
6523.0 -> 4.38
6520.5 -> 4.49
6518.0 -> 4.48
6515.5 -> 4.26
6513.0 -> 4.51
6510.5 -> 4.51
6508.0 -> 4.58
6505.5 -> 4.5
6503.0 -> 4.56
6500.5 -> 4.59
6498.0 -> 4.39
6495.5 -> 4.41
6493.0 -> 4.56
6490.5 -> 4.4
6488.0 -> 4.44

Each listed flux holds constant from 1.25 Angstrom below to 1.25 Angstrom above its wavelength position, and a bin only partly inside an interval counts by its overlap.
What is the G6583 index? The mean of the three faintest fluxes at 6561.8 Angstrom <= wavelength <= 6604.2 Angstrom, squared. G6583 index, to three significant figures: 17.8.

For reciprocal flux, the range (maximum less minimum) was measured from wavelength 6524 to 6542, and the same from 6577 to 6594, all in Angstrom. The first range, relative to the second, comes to 1.0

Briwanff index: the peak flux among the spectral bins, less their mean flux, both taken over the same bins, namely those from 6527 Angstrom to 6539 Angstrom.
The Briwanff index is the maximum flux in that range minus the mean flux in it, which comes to 0.26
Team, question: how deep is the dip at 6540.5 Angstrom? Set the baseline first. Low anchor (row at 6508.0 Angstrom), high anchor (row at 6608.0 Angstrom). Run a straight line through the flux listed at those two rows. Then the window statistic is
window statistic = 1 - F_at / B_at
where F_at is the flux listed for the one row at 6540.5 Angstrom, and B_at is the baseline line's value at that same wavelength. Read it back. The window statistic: 0.05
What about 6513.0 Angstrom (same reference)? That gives 0.01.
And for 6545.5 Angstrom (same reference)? -0.01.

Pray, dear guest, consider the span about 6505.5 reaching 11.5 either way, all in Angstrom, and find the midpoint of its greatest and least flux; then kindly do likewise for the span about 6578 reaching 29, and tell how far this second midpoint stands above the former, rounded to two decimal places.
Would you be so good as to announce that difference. -0.03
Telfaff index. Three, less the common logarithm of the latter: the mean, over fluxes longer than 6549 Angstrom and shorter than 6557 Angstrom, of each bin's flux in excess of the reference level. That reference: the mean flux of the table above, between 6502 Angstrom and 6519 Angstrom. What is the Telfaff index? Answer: 4.1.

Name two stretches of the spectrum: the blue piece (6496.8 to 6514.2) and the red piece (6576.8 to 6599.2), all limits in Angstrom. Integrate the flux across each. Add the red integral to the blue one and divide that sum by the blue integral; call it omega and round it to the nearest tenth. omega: 2.3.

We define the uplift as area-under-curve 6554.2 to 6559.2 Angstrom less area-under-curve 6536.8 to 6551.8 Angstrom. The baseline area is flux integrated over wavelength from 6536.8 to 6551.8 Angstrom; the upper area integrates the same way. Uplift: -49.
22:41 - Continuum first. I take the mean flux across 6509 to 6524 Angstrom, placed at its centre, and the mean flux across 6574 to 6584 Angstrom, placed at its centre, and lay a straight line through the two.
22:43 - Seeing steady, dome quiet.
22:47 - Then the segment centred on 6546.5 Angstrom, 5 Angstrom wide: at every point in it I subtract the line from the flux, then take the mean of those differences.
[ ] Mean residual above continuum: 0.21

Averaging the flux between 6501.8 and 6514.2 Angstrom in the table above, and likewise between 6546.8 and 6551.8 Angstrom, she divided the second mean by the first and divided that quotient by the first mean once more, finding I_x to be 0.231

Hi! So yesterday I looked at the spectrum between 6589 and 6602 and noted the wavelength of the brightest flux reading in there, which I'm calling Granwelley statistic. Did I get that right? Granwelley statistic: 6593.0 Angstrom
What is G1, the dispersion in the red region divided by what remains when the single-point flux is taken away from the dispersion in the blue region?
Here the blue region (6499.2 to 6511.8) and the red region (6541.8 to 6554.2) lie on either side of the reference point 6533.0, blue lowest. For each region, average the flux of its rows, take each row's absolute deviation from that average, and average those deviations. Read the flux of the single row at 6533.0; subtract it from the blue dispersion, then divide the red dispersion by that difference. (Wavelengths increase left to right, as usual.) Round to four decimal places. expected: -0.0237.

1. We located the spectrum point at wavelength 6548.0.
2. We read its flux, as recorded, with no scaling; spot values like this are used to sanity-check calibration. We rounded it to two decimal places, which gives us 4.82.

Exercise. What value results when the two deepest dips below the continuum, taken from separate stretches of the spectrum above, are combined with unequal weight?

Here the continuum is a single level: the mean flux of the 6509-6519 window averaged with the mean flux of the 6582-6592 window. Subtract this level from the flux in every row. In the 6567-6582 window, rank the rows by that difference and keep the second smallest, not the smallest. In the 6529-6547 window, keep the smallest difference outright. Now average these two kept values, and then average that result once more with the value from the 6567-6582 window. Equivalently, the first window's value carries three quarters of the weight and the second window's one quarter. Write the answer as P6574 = -0.24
